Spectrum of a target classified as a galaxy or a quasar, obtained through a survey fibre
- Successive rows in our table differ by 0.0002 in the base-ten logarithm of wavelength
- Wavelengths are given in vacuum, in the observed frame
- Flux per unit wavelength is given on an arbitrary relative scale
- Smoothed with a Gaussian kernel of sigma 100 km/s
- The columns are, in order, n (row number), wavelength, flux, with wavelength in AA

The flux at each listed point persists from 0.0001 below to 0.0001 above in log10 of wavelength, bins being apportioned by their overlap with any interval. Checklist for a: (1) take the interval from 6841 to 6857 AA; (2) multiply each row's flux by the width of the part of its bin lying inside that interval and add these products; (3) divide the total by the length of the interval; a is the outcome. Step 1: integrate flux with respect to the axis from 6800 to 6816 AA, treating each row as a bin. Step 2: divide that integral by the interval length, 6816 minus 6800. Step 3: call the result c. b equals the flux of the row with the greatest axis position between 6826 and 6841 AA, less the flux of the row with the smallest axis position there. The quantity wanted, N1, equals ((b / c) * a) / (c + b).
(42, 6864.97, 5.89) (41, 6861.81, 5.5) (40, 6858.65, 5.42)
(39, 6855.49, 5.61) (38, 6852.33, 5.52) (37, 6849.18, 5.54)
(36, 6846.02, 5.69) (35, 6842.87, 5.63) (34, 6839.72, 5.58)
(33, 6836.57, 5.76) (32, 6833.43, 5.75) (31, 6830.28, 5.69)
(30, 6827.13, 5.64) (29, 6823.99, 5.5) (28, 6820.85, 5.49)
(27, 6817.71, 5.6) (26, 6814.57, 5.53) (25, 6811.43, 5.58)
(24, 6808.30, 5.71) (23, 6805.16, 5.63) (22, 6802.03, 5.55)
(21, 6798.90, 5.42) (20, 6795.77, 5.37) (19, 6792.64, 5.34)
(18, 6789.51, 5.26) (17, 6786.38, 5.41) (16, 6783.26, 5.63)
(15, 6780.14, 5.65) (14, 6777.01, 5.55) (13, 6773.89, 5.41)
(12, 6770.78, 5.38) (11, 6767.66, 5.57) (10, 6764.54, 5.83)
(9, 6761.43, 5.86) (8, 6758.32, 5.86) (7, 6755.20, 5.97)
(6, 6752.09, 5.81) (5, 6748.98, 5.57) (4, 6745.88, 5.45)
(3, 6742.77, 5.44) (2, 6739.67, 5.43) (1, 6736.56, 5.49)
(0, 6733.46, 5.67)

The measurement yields -0.011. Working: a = 5.60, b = -0.06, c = 5.60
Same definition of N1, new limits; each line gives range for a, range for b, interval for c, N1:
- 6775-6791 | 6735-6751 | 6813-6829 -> 0.014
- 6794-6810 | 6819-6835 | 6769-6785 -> 0.045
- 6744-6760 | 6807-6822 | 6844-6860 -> -0.042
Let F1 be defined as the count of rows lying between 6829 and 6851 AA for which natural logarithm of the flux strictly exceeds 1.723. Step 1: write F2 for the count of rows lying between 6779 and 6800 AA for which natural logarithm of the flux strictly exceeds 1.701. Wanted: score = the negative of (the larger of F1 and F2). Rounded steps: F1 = 5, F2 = 2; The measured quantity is -5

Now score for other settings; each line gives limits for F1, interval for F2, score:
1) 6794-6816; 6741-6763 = -5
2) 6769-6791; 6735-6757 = -4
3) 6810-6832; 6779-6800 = -2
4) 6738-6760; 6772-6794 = -3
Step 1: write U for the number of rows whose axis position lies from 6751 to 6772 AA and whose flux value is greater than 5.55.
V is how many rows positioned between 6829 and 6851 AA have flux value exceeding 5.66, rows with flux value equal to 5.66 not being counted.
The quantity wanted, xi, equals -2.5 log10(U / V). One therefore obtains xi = -0.4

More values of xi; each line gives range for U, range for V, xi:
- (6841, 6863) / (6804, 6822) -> -1.2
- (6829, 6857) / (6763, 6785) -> -2.1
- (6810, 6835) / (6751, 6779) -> 0.0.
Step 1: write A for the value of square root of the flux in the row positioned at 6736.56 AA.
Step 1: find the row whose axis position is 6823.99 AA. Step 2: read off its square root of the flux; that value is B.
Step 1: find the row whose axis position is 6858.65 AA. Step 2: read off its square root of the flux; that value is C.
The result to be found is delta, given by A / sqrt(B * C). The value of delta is 1.00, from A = 2.34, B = 2.35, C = 2.33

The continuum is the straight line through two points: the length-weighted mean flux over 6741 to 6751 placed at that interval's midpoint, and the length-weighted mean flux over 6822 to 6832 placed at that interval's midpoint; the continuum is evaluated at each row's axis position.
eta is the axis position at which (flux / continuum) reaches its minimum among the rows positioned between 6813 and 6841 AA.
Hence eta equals 6820.85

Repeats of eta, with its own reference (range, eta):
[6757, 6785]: 6770.78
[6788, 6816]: 6789.51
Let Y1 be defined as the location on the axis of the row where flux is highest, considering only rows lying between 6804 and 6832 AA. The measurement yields 6808.30 AA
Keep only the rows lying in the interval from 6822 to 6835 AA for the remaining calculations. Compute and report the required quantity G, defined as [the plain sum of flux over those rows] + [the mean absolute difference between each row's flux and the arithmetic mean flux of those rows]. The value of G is 23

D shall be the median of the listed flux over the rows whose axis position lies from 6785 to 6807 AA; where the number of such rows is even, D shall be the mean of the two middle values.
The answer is 5.41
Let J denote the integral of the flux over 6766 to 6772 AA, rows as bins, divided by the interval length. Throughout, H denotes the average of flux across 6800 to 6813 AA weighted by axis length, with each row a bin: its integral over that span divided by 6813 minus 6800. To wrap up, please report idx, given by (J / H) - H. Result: -4.64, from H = 5.61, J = 5.48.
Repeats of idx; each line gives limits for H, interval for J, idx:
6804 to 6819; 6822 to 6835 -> -4.60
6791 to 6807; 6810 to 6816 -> -4.45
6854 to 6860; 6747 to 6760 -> -4.47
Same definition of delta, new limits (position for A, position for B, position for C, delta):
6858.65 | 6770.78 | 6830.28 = 0.99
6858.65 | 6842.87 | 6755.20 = 0.97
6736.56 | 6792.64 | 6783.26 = 1.00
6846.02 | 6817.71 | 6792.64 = 1.02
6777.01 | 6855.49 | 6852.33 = 1.00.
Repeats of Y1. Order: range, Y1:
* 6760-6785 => 6761.43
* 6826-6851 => 6836.57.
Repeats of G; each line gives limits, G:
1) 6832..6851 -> 34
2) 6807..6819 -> 22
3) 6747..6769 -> 41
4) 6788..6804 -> 27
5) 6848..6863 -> 28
